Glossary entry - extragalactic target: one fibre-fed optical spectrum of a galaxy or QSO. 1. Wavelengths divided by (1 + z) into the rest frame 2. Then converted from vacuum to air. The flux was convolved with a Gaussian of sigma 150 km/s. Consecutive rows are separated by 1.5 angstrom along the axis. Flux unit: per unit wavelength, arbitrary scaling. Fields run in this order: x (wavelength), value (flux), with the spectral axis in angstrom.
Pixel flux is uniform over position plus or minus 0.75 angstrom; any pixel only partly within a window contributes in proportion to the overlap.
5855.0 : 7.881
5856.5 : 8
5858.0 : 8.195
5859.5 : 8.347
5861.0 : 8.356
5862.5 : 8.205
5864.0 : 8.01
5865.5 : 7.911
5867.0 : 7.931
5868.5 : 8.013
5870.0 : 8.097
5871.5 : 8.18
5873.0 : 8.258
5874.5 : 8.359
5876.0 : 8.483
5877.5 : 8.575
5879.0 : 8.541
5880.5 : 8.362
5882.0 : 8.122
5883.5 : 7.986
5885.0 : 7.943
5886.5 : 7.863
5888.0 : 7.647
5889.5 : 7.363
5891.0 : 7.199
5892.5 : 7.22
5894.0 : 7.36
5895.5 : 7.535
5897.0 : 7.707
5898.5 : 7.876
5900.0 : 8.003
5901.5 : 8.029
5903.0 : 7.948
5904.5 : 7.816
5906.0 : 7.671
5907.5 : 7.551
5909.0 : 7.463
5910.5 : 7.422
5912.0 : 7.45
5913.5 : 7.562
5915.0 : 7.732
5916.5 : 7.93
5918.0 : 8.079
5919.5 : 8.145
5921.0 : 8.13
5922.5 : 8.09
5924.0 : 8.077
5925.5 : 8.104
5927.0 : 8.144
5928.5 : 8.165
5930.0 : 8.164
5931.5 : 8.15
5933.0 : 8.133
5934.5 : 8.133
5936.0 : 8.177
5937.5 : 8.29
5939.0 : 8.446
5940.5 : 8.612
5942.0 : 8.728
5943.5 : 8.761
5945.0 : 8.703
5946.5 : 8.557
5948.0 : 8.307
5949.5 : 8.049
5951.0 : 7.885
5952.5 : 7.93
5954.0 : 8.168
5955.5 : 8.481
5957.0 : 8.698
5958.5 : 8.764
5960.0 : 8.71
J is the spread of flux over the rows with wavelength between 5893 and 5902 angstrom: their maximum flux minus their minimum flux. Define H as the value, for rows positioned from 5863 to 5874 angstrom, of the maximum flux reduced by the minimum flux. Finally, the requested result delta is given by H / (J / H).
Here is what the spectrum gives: 0.2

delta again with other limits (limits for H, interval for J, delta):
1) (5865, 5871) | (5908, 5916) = 0.1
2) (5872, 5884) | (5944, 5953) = 0.4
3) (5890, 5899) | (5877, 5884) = 0.8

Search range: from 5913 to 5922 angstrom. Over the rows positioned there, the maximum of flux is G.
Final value 8.145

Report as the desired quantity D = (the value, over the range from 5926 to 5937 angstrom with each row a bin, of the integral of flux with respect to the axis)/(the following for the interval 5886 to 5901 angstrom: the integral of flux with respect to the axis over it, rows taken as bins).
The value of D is 0.8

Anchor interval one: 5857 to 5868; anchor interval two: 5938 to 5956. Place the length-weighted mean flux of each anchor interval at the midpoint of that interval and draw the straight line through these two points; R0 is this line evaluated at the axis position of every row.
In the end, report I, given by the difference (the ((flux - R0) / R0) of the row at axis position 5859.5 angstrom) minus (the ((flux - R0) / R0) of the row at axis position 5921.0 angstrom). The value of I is 0.049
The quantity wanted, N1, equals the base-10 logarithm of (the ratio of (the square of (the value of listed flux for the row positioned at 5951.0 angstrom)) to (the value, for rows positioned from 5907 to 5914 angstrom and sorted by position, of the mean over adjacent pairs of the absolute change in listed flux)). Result 3.0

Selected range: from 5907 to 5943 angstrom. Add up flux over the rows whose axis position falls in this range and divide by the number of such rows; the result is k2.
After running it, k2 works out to 8.0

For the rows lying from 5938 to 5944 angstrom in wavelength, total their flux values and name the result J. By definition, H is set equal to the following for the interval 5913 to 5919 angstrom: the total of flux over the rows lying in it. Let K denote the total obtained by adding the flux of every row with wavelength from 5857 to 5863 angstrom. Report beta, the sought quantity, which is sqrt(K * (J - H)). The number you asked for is 10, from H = 31.3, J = 34.5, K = 33.1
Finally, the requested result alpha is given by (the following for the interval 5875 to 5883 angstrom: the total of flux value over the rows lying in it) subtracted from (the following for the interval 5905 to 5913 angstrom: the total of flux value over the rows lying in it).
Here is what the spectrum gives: -5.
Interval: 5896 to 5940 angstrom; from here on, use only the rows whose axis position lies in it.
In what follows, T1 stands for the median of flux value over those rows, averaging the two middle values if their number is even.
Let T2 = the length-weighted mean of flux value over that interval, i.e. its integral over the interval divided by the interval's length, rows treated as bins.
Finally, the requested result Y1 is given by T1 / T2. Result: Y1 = 1.02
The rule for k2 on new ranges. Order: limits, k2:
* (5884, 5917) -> 7.6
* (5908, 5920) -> 7.7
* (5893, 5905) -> 7.8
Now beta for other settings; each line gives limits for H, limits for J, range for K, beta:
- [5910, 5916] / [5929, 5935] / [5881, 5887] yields 9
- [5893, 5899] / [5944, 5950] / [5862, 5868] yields 10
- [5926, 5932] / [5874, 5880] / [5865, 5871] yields 7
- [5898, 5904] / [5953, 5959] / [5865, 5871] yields 8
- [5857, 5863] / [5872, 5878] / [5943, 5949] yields 4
